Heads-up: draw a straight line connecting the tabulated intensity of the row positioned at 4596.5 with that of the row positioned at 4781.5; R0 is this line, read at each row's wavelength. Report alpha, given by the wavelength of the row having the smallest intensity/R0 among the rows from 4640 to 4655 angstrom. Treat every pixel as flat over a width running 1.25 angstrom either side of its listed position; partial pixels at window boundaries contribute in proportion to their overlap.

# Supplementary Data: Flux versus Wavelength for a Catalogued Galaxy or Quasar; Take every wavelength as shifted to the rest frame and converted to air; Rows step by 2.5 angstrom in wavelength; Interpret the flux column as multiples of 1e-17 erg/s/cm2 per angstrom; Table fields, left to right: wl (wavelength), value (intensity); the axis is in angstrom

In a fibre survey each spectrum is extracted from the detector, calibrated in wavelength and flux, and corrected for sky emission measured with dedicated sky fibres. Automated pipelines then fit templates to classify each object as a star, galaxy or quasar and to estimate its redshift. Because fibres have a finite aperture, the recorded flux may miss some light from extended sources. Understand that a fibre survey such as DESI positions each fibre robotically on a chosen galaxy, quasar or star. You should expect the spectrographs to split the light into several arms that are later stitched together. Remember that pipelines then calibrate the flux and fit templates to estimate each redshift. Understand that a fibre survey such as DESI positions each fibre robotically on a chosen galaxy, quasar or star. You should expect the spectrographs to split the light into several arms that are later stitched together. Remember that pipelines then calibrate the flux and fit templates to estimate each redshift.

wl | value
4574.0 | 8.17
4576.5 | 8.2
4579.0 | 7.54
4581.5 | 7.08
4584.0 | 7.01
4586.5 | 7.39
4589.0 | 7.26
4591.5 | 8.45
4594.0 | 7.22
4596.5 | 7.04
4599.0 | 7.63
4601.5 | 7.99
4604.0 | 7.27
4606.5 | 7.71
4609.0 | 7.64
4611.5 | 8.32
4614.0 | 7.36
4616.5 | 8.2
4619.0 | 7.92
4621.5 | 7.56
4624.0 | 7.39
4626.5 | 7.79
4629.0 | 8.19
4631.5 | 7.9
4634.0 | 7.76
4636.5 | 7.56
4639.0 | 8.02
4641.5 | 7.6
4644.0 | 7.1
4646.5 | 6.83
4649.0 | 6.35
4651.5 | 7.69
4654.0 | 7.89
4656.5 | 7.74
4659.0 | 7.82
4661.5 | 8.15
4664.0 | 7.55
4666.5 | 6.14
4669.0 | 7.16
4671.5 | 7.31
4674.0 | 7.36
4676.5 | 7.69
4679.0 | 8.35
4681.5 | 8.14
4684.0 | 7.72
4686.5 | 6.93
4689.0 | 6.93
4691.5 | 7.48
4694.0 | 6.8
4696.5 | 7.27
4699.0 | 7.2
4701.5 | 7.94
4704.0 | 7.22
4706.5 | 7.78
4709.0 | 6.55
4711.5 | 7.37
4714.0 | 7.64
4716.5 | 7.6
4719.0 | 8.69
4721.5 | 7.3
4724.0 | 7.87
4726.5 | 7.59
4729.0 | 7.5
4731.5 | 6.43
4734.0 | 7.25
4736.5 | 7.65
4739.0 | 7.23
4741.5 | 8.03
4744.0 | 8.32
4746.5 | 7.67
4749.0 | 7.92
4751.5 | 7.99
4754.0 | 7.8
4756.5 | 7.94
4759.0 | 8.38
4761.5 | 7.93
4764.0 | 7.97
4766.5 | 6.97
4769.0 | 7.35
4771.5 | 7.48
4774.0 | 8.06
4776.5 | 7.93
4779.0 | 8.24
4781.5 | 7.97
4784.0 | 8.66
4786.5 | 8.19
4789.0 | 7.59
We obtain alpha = 4649.0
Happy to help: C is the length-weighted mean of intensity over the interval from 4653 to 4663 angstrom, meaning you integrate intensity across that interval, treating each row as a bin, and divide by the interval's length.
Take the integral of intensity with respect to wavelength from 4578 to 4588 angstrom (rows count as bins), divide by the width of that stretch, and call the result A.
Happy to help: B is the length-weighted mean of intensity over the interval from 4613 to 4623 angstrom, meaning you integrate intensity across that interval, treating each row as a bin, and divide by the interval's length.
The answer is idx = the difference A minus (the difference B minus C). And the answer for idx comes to 7.4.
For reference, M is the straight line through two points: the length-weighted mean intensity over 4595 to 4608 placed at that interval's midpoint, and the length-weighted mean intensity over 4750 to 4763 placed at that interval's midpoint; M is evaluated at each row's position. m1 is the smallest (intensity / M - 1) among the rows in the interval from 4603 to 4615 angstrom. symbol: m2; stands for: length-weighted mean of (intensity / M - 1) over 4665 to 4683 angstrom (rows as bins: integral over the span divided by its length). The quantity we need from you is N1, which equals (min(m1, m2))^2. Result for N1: 0.001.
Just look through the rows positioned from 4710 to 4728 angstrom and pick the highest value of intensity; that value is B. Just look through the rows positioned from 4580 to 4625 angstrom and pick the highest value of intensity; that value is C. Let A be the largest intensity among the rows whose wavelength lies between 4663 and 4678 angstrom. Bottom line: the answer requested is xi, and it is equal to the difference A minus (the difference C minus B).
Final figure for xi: 7.93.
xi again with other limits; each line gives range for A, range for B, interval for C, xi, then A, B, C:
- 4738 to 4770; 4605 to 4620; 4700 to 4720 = 8.01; 8.38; 8.32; 8.69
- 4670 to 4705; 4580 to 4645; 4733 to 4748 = 8.48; 8.35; 8.45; 8.32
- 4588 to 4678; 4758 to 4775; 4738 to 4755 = 8.51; 8.45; 8.38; 8.32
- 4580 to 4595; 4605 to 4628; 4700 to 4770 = 8.08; 8.45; 8.32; 8.69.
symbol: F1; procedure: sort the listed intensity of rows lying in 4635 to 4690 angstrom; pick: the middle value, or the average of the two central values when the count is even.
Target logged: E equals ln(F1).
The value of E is 2.03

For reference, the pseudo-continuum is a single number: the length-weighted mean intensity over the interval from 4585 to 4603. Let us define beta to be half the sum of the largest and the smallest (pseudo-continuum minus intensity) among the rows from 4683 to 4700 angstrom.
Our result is 0.30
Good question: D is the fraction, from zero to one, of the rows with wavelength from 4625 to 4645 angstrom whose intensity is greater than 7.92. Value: 0.25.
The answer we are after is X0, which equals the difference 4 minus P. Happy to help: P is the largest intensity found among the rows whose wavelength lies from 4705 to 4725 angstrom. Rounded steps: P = 8.69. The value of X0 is -4.7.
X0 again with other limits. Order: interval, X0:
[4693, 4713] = -3.9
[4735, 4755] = -4.3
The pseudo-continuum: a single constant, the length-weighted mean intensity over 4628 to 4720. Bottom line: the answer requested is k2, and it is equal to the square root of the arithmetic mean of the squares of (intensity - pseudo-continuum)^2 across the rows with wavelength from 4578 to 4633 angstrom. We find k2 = 0.31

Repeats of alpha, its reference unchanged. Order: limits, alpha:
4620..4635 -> 4624.0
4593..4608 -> 4596.5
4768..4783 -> 4769.0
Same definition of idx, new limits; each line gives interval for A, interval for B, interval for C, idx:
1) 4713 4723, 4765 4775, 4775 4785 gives 8.5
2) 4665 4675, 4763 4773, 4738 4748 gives 7.4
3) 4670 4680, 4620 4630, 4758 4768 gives 7.7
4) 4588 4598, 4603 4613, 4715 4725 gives 7.6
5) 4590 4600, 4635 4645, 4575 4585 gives 7.5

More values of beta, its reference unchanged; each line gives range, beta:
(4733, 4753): -0.22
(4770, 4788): -0.51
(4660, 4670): 0.41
